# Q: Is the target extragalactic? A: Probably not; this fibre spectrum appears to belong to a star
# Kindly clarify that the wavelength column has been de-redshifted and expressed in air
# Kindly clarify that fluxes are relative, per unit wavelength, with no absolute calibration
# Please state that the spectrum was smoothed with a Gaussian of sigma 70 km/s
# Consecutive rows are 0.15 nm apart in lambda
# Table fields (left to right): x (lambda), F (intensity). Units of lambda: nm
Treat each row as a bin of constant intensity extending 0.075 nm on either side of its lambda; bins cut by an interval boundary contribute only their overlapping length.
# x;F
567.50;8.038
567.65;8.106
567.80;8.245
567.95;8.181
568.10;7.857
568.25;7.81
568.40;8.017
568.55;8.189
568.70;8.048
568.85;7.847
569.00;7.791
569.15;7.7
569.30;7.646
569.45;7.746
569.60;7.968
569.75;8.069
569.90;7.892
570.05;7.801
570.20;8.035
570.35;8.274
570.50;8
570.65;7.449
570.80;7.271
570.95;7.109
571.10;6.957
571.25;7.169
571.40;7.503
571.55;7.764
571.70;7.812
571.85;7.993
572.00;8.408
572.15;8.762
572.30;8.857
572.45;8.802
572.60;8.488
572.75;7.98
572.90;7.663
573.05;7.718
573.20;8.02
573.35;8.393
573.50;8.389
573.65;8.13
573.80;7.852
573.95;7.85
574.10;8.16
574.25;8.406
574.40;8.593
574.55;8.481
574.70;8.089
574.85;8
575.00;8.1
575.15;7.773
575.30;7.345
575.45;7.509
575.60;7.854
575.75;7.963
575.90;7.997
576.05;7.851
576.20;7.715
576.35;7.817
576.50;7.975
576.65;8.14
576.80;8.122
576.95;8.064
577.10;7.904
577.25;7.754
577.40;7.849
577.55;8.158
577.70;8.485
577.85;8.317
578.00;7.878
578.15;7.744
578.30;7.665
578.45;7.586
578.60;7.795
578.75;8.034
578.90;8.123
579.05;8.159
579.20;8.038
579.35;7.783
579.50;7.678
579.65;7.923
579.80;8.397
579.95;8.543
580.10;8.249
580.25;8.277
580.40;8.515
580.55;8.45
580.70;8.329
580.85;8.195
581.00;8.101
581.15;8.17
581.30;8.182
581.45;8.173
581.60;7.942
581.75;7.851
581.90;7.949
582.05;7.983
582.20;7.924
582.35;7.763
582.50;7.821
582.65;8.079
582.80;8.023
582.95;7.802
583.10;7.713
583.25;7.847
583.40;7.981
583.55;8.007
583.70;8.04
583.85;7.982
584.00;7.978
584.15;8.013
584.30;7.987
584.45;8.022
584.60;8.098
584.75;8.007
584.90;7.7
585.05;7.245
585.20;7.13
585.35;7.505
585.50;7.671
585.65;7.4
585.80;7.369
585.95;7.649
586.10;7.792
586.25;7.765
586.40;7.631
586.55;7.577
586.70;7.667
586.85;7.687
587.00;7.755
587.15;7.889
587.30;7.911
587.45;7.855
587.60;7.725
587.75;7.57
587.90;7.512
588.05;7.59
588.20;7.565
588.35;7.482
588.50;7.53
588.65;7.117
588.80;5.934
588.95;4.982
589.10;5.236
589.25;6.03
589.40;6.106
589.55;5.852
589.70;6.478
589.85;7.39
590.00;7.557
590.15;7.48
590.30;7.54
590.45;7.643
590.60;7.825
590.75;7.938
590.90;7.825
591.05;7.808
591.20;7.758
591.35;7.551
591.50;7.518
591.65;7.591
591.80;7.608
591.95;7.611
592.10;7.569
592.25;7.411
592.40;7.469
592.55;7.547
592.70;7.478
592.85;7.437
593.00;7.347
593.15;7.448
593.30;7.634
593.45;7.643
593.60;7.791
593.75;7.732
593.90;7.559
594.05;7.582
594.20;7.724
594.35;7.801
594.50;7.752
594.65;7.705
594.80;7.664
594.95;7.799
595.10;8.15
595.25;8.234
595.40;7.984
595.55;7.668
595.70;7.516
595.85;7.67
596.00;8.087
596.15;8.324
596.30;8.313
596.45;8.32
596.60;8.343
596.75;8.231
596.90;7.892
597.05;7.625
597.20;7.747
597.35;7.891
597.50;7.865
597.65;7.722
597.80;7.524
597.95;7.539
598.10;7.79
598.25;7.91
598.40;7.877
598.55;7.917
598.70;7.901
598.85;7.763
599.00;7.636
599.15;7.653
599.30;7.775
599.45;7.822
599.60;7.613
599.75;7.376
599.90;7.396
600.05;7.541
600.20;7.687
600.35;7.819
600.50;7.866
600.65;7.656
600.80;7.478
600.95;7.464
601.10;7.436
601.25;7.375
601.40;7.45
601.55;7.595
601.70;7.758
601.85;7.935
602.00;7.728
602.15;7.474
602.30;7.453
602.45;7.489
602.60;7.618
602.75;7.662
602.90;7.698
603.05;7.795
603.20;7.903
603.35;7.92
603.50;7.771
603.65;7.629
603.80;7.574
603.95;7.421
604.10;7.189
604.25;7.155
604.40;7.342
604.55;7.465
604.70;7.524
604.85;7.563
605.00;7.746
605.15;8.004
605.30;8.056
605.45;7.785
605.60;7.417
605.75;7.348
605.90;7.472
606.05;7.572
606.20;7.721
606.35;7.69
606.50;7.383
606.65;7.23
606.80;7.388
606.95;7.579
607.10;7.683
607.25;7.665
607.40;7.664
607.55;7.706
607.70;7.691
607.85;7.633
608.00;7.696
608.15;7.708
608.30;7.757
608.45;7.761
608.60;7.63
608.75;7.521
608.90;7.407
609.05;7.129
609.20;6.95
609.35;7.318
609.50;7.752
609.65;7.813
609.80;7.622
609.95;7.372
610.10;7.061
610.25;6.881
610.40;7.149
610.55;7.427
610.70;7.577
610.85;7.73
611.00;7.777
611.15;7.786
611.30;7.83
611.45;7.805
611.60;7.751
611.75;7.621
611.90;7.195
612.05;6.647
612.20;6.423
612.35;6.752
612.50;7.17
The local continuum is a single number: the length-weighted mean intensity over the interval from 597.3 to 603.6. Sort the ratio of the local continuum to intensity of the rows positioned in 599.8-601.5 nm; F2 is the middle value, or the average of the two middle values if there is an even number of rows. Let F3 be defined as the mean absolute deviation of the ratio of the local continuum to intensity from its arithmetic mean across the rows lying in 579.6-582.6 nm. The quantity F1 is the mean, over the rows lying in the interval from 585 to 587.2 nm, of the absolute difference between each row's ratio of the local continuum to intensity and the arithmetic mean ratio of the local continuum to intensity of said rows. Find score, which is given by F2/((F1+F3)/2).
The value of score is 45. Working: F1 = 0.0230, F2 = 1.03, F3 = 0.023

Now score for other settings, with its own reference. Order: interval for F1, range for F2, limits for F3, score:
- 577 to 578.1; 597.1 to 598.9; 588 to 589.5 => 10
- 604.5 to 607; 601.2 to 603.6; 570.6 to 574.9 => 27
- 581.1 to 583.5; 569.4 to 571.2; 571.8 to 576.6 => 40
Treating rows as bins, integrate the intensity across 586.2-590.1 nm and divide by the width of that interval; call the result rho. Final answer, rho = 7.1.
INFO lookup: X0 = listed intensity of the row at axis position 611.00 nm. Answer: 7.777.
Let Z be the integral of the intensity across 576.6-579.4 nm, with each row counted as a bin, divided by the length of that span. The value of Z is 7.98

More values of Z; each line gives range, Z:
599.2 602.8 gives 7.60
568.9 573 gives 7.88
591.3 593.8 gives 7.55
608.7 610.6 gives 7.34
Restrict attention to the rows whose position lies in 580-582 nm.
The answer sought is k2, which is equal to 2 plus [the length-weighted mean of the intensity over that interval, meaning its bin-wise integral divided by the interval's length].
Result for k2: 10.2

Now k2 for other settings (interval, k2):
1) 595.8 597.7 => 10.0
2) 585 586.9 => 9.5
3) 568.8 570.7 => 9.9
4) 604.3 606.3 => 9.6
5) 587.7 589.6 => 8.7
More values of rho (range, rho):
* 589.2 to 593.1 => 7.4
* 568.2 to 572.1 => 7.8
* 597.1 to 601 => 7.7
